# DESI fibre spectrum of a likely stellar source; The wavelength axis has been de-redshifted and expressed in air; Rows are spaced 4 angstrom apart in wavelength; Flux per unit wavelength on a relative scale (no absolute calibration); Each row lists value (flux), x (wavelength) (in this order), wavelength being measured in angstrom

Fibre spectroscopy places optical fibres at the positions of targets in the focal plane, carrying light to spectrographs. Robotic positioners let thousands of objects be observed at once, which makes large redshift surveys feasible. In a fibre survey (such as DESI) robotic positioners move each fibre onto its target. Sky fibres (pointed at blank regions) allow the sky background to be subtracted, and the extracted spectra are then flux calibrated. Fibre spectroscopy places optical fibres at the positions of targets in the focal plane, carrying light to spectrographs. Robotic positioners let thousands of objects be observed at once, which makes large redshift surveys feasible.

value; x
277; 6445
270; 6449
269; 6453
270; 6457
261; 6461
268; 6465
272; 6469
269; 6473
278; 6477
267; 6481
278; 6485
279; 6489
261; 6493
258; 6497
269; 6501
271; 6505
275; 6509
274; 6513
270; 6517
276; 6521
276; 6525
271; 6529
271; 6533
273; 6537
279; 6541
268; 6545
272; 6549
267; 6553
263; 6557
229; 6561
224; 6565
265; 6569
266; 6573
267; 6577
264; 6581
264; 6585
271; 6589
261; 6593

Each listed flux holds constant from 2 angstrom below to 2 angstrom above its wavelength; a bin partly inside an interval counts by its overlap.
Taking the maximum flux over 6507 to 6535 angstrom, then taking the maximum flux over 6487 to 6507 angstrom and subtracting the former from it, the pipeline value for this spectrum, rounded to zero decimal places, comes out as 3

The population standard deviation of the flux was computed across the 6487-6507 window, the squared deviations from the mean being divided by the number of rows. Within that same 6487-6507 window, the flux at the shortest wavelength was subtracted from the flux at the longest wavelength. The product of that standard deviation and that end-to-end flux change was -60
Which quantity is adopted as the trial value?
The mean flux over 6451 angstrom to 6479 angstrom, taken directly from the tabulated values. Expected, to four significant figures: 269.6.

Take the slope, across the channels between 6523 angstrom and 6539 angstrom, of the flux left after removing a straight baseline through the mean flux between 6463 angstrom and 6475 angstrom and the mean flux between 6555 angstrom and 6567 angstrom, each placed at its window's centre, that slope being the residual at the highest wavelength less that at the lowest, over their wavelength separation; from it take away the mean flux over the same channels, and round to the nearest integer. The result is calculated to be -273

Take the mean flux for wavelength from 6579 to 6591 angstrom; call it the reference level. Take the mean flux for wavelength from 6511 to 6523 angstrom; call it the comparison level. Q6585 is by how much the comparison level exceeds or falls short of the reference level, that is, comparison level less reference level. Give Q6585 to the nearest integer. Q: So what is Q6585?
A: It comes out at 7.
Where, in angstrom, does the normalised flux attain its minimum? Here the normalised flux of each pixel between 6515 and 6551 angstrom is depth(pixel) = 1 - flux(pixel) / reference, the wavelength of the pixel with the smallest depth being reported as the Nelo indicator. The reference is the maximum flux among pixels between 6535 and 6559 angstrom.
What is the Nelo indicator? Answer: 6541 angstrom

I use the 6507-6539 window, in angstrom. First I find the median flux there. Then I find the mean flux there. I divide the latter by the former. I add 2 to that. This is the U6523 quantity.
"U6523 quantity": 3.00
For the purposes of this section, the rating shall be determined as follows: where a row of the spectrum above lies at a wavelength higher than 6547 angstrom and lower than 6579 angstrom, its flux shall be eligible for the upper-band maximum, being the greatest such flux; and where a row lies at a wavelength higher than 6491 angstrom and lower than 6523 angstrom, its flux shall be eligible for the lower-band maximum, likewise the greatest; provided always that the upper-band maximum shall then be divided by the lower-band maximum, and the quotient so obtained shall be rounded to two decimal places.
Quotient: 0.99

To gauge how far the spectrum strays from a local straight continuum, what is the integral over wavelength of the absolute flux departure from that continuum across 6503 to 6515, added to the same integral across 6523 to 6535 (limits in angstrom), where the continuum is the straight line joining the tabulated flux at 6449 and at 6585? 146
